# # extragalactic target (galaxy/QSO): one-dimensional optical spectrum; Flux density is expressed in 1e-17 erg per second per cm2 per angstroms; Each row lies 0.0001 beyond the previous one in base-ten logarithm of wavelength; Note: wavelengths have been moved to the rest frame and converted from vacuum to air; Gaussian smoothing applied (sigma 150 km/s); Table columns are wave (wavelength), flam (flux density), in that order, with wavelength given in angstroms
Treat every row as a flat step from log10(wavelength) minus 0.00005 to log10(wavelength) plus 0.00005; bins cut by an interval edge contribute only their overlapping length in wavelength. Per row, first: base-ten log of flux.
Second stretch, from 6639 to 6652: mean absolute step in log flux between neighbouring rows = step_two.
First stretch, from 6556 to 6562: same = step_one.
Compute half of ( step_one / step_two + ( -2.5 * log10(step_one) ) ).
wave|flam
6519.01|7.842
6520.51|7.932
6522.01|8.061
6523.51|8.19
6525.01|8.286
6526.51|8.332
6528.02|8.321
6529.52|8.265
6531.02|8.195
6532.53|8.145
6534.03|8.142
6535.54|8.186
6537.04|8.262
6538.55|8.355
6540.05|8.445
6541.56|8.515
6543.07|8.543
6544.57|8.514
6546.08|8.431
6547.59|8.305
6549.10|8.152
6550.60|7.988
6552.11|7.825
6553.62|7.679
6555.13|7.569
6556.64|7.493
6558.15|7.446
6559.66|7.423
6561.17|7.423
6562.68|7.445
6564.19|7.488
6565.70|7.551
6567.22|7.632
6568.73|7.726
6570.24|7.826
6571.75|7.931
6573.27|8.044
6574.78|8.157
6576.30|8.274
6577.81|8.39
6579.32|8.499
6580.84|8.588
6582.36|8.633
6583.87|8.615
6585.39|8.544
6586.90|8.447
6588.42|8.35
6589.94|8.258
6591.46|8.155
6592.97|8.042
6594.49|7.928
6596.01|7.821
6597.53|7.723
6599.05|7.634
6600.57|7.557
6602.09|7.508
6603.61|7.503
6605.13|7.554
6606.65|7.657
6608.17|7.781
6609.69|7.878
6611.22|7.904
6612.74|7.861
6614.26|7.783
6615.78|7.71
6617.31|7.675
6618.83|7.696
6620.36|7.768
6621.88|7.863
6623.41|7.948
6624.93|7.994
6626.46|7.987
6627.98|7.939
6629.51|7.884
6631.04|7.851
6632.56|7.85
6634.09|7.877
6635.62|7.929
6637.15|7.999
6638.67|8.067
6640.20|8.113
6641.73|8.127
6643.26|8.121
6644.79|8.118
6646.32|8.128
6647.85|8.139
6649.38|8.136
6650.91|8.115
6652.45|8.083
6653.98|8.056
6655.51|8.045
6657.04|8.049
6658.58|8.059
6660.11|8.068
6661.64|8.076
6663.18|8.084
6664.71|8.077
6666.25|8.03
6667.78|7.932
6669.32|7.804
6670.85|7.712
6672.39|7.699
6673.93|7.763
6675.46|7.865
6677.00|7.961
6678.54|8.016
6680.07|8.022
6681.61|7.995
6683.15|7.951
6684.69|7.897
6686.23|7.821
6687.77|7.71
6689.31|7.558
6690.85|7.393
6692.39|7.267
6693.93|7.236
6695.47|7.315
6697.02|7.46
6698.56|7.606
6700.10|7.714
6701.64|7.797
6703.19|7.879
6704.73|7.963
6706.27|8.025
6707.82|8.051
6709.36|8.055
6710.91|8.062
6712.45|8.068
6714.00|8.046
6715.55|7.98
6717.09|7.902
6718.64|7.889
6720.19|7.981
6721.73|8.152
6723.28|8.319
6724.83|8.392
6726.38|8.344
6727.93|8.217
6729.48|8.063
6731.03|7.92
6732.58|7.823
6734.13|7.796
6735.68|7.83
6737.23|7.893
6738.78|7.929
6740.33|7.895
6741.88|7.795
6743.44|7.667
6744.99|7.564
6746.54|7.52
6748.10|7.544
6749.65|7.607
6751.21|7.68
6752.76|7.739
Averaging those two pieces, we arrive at 4.9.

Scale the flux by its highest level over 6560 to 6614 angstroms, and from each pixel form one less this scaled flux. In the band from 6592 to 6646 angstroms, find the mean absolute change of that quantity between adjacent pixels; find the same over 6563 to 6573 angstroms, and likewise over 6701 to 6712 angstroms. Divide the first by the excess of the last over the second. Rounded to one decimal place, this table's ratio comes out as -1.3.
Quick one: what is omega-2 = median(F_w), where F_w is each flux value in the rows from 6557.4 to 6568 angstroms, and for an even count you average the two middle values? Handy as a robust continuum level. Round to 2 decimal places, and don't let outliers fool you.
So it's 7.45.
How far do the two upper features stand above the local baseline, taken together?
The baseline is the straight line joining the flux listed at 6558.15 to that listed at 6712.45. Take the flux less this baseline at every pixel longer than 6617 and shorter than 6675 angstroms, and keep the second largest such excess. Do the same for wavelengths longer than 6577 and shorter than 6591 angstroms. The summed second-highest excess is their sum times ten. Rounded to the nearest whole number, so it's 14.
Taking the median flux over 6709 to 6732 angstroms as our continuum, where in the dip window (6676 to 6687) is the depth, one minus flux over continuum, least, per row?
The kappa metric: 6680.07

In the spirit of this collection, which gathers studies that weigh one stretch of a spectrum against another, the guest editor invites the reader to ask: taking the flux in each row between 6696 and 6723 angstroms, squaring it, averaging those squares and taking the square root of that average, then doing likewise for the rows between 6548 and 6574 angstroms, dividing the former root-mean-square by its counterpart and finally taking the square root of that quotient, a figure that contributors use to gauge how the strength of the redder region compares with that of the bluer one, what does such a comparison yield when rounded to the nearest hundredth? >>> 1.02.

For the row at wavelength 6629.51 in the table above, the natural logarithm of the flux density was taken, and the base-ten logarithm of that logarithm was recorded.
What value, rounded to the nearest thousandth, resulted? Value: 0.315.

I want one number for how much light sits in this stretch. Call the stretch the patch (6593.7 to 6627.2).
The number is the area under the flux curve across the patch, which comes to 260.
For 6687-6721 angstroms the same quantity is 264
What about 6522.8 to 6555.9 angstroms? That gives 272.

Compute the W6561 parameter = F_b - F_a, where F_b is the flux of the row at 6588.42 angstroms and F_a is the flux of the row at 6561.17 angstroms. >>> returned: 0.9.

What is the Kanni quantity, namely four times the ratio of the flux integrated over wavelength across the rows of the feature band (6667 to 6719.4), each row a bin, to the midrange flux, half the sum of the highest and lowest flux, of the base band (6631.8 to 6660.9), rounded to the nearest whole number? 205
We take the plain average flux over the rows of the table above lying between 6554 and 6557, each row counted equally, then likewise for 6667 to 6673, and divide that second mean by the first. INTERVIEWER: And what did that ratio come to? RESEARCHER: 1.03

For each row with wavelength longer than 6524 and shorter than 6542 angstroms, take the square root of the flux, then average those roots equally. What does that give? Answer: 2.88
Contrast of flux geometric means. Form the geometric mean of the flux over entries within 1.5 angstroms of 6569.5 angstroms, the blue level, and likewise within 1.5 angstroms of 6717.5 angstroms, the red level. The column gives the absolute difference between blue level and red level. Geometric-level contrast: 0.12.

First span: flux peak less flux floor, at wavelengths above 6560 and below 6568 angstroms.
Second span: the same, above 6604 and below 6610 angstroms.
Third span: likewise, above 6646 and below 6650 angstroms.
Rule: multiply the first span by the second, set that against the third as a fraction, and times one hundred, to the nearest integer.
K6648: 616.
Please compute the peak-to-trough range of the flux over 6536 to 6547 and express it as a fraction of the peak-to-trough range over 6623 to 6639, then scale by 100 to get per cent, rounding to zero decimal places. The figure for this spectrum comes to 129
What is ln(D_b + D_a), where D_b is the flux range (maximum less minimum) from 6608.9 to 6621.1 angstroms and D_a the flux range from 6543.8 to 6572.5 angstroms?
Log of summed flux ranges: 0.28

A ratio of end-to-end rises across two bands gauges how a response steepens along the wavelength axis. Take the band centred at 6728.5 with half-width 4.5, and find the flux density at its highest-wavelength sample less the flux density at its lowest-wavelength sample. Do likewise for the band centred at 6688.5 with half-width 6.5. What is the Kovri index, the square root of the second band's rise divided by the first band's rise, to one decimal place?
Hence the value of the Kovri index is 1.1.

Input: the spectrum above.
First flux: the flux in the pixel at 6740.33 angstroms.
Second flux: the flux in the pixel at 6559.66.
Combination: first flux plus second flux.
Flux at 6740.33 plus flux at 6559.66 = 15.3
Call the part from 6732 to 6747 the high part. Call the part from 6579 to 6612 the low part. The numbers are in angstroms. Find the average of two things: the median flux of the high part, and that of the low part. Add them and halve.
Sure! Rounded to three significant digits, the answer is 7.86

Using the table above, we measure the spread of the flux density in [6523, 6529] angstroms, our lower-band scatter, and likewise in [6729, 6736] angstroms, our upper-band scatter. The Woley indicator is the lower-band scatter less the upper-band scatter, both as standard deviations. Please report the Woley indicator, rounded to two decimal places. -0.04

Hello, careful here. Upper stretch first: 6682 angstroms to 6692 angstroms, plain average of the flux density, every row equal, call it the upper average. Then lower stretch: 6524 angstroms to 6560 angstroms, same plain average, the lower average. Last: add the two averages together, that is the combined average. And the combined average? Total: 15.8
